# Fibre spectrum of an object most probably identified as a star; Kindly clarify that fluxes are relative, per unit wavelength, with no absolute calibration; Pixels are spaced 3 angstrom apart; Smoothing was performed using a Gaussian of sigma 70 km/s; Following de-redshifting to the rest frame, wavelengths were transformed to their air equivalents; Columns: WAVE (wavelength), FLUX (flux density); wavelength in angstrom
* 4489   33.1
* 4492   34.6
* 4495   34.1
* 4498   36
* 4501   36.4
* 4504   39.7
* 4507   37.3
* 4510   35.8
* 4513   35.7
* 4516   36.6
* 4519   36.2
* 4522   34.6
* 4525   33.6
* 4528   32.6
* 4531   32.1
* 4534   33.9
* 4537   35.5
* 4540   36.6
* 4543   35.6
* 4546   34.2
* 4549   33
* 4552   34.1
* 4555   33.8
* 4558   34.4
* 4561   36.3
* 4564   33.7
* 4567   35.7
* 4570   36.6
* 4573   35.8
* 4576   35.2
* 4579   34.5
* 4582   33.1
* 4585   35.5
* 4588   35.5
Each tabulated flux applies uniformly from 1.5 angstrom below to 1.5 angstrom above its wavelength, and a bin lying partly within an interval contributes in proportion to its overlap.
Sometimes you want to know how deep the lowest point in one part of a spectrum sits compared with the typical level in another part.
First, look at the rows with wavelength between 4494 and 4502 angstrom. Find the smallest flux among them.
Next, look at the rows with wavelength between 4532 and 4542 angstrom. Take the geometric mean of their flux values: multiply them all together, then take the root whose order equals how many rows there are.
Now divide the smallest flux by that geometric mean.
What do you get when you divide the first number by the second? 0.97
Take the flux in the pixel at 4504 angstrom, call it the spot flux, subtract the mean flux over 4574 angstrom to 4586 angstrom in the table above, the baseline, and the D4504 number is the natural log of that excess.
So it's 1.6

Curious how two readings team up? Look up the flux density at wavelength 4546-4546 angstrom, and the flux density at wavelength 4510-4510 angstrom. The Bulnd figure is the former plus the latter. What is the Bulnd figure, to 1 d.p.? 70.0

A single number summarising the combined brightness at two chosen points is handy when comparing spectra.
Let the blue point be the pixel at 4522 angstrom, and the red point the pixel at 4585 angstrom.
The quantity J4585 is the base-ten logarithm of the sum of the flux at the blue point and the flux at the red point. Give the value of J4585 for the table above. 1.85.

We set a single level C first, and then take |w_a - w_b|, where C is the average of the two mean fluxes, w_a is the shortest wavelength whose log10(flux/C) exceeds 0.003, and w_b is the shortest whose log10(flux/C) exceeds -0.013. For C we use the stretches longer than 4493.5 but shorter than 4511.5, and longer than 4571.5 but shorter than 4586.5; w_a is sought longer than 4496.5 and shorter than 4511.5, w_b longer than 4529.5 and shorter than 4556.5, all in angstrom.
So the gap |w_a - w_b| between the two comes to 39 angstrom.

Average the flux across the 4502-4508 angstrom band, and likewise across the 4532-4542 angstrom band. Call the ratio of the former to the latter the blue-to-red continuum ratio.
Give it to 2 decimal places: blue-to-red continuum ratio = 1.09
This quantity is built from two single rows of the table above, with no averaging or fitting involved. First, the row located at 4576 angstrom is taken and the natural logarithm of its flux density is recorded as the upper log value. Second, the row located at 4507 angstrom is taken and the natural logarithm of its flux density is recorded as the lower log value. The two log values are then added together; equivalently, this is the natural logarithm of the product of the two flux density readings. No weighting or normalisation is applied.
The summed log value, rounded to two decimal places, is 7.18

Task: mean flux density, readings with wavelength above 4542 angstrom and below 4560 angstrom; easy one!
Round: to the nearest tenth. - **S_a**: 34.2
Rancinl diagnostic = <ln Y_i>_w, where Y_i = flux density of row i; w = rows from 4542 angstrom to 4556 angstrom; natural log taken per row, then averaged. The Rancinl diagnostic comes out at 3.53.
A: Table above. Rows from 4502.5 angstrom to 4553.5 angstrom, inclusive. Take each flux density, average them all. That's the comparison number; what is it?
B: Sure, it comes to 35.1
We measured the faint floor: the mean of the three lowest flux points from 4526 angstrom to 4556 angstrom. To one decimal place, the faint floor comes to 32.6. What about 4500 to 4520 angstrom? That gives 35.9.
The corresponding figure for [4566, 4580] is 35.1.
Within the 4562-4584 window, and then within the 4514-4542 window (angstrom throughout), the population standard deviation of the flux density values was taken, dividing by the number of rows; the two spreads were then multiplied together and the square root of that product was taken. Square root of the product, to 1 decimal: 1.4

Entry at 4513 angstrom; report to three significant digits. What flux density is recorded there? 35.7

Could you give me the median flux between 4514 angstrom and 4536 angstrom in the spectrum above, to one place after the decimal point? 33.9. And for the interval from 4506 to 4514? 35.8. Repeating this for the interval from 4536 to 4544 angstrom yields 35.6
